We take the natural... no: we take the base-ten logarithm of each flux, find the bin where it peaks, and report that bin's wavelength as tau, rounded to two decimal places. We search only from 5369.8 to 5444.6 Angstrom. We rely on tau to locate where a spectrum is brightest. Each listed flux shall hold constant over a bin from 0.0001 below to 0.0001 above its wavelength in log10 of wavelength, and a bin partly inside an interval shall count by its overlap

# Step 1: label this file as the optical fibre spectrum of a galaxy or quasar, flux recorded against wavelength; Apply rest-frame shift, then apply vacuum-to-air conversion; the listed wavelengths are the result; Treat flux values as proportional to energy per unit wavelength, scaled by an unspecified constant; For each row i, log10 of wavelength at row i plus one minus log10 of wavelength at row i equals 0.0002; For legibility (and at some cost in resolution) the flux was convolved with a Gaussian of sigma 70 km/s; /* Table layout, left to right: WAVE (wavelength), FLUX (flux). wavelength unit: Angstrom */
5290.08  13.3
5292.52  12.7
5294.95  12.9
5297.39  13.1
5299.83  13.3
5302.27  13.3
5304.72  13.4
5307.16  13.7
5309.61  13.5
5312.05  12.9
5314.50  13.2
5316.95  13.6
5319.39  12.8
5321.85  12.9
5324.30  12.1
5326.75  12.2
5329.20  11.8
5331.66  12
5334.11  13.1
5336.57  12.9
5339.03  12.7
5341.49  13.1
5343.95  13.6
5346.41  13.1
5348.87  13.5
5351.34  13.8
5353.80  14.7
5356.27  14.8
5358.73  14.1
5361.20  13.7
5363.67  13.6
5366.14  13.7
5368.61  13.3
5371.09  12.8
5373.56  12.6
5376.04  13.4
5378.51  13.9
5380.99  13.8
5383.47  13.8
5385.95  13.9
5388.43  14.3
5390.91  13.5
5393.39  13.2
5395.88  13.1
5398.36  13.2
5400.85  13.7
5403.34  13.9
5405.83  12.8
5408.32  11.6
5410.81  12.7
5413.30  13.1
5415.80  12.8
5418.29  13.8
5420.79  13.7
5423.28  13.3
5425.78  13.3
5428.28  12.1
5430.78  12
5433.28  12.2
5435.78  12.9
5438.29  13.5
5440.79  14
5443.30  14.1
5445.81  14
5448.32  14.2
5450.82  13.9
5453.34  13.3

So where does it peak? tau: 5388.43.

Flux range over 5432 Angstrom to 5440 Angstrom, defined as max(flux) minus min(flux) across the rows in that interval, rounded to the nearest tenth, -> 1.3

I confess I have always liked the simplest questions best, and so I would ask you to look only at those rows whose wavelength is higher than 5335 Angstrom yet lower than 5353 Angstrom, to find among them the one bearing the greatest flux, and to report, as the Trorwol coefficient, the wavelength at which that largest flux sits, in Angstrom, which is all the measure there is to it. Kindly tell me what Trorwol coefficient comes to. 5351.34 Angstrom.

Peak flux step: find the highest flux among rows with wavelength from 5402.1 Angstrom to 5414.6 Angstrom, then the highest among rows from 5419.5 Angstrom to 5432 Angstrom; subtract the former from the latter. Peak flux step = -0.20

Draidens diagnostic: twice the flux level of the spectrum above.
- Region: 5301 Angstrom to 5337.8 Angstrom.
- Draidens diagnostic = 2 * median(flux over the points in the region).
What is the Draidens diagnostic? 25.8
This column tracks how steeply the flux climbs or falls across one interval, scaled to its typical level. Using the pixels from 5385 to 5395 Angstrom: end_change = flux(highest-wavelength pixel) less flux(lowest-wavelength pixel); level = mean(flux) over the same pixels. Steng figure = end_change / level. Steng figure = -0.05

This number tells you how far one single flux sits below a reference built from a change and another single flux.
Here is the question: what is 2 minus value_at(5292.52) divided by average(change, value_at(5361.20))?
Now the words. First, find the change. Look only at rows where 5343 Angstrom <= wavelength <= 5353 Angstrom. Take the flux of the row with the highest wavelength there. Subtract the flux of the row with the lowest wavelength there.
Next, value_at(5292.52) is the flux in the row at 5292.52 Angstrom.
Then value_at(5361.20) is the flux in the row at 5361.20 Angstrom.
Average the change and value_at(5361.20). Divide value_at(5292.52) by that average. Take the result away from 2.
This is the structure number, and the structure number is 0.17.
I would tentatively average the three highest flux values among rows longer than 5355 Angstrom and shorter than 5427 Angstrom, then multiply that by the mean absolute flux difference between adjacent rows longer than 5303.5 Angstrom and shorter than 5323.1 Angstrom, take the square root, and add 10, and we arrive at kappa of 12.4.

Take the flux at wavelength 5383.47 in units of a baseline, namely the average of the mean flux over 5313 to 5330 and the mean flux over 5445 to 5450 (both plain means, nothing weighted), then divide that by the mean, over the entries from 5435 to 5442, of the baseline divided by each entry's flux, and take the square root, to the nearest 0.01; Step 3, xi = 1.02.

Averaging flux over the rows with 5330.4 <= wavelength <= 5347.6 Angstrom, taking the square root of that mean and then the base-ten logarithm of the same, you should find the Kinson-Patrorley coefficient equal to 0.556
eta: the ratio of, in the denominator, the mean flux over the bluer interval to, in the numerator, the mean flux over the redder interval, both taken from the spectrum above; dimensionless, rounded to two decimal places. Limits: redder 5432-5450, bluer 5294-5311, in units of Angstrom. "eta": 1.02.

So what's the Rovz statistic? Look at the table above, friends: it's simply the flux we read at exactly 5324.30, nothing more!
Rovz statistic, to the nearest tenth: 12.1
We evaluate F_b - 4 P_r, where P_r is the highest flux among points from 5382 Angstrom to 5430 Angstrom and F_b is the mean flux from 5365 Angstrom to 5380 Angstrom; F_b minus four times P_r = -43.9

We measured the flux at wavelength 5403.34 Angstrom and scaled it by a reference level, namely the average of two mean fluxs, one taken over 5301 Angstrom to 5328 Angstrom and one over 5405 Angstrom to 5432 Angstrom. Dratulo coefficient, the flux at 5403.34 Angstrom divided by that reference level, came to 1.07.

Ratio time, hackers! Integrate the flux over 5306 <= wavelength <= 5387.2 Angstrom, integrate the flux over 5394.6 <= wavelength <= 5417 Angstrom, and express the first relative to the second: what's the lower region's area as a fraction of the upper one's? 3.71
